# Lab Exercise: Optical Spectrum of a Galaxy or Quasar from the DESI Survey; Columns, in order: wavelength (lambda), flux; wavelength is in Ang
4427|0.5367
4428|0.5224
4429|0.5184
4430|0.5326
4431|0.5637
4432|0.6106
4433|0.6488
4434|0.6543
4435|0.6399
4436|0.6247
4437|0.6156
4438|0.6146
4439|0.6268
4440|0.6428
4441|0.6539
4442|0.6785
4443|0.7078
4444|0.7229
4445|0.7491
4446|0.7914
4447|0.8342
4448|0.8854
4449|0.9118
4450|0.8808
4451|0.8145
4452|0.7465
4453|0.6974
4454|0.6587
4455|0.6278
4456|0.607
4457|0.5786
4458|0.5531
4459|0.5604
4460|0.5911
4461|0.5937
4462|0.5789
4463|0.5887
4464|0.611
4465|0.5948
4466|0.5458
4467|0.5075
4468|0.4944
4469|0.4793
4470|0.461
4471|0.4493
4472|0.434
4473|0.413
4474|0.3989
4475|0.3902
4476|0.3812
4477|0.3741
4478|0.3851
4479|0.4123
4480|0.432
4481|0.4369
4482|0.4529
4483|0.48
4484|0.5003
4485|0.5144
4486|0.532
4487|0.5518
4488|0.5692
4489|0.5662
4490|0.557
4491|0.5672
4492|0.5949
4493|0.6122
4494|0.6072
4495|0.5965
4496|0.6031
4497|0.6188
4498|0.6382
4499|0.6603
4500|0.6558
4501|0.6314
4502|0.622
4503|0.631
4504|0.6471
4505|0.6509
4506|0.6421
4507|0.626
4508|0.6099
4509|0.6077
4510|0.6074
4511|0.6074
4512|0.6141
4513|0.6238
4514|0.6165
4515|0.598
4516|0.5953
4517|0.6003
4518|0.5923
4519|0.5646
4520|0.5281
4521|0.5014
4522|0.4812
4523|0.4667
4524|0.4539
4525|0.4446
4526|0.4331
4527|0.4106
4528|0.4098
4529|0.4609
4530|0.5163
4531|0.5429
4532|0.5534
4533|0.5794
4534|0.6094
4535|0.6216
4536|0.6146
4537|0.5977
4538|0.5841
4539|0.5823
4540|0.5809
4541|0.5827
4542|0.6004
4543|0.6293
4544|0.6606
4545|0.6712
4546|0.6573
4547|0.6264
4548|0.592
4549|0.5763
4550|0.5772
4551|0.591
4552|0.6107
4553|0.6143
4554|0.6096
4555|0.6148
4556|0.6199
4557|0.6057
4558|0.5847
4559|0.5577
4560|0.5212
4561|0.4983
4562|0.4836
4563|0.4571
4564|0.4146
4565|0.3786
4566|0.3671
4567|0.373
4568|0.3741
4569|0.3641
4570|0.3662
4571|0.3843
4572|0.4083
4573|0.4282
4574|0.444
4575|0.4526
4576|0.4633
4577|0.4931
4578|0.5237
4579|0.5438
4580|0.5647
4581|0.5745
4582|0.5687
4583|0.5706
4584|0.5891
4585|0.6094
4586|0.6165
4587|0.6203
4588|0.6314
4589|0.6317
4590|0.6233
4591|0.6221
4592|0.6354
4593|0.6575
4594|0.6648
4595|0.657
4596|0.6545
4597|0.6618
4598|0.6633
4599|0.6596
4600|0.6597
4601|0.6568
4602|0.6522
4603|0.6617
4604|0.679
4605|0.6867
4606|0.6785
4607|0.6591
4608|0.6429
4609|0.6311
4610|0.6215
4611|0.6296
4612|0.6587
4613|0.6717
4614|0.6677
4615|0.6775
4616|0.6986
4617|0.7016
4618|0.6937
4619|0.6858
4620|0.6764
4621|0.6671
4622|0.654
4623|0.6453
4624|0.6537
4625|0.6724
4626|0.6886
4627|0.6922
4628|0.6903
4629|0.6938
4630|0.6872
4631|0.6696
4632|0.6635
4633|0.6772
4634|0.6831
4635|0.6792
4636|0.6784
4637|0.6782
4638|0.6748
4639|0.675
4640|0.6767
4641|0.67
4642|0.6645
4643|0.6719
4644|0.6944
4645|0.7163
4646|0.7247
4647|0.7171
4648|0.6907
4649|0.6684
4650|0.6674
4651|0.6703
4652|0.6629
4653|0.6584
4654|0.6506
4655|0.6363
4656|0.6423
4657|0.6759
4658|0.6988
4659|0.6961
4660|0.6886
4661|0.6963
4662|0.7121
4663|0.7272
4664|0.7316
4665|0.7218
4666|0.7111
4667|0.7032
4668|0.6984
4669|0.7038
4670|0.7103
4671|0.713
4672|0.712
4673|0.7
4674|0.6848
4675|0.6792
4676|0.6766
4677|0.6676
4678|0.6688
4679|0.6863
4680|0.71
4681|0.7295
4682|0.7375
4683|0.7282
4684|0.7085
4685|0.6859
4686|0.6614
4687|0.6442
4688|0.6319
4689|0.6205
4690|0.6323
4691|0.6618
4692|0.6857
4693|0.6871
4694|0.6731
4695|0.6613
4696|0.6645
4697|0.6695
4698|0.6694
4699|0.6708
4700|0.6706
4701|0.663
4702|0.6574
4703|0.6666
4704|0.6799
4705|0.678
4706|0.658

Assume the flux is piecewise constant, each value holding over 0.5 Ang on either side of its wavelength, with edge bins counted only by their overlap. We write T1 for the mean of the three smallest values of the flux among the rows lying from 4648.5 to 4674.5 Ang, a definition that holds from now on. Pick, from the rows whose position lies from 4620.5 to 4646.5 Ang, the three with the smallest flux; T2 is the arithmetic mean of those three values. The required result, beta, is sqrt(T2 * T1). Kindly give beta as 0.647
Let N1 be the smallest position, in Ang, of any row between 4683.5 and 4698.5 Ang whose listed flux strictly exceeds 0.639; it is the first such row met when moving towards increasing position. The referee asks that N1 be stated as 4684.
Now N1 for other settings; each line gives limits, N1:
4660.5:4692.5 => 4661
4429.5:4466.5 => 4433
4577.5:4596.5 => 4593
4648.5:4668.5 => 4649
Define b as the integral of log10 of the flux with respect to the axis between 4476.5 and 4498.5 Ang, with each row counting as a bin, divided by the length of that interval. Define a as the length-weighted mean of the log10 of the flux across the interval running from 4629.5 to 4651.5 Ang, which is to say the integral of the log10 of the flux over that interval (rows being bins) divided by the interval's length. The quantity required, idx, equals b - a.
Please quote -0.12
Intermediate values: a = -0.167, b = -0.28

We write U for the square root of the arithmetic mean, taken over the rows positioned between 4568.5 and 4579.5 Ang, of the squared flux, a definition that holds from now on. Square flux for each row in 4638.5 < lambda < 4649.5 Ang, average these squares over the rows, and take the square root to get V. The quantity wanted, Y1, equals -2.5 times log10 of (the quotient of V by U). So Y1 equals -0.5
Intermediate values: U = 0.45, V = 0.69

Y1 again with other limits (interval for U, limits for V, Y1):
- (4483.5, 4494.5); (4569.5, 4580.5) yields 0.2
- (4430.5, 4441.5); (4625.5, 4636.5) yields -0.1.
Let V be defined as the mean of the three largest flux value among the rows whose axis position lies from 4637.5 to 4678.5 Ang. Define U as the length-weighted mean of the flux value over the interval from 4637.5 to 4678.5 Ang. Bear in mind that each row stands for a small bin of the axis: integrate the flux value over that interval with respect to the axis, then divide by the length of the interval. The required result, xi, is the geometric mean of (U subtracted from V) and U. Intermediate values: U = 0.69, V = 0.73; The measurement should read 0.165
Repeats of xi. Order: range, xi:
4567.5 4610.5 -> 0.242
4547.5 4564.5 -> 0.177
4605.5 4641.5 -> 0.134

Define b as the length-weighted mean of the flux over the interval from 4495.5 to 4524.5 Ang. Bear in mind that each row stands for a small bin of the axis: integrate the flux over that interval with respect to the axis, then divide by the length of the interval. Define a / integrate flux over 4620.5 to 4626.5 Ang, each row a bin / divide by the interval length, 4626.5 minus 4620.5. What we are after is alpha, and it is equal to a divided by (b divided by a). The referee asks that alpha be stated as 0.74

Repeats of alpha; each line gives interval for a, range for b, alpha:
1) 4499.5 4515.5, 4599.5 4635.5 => 0.58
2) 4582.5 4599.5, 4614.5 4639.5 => 0.59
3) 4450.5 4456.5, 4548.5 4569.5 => 0.93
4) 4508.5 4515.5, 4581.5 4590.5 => 0.61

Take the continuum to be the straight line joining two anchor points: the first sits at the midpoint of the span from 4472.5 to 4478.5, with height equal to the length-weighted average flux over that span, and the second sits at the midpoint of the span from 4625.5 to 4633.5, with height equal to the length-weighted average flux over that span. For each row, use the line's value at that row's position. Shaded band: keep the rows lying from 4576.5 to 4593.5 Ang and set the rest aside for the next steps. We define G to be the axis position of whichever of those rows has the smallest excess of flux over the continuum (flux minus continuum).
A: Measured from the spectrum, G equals 4577 Ang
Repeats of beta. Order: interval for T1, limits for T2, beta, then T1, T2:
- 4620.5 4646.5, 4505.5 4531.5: 0.522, 0.65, 0.42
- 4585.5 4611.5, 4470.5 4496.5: 0.485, 0.62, 0.38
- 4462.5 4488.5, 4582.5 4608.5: 0.473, 0.38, 0.59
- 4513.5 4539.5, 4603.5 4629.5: 0.512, 0.42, 0.63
